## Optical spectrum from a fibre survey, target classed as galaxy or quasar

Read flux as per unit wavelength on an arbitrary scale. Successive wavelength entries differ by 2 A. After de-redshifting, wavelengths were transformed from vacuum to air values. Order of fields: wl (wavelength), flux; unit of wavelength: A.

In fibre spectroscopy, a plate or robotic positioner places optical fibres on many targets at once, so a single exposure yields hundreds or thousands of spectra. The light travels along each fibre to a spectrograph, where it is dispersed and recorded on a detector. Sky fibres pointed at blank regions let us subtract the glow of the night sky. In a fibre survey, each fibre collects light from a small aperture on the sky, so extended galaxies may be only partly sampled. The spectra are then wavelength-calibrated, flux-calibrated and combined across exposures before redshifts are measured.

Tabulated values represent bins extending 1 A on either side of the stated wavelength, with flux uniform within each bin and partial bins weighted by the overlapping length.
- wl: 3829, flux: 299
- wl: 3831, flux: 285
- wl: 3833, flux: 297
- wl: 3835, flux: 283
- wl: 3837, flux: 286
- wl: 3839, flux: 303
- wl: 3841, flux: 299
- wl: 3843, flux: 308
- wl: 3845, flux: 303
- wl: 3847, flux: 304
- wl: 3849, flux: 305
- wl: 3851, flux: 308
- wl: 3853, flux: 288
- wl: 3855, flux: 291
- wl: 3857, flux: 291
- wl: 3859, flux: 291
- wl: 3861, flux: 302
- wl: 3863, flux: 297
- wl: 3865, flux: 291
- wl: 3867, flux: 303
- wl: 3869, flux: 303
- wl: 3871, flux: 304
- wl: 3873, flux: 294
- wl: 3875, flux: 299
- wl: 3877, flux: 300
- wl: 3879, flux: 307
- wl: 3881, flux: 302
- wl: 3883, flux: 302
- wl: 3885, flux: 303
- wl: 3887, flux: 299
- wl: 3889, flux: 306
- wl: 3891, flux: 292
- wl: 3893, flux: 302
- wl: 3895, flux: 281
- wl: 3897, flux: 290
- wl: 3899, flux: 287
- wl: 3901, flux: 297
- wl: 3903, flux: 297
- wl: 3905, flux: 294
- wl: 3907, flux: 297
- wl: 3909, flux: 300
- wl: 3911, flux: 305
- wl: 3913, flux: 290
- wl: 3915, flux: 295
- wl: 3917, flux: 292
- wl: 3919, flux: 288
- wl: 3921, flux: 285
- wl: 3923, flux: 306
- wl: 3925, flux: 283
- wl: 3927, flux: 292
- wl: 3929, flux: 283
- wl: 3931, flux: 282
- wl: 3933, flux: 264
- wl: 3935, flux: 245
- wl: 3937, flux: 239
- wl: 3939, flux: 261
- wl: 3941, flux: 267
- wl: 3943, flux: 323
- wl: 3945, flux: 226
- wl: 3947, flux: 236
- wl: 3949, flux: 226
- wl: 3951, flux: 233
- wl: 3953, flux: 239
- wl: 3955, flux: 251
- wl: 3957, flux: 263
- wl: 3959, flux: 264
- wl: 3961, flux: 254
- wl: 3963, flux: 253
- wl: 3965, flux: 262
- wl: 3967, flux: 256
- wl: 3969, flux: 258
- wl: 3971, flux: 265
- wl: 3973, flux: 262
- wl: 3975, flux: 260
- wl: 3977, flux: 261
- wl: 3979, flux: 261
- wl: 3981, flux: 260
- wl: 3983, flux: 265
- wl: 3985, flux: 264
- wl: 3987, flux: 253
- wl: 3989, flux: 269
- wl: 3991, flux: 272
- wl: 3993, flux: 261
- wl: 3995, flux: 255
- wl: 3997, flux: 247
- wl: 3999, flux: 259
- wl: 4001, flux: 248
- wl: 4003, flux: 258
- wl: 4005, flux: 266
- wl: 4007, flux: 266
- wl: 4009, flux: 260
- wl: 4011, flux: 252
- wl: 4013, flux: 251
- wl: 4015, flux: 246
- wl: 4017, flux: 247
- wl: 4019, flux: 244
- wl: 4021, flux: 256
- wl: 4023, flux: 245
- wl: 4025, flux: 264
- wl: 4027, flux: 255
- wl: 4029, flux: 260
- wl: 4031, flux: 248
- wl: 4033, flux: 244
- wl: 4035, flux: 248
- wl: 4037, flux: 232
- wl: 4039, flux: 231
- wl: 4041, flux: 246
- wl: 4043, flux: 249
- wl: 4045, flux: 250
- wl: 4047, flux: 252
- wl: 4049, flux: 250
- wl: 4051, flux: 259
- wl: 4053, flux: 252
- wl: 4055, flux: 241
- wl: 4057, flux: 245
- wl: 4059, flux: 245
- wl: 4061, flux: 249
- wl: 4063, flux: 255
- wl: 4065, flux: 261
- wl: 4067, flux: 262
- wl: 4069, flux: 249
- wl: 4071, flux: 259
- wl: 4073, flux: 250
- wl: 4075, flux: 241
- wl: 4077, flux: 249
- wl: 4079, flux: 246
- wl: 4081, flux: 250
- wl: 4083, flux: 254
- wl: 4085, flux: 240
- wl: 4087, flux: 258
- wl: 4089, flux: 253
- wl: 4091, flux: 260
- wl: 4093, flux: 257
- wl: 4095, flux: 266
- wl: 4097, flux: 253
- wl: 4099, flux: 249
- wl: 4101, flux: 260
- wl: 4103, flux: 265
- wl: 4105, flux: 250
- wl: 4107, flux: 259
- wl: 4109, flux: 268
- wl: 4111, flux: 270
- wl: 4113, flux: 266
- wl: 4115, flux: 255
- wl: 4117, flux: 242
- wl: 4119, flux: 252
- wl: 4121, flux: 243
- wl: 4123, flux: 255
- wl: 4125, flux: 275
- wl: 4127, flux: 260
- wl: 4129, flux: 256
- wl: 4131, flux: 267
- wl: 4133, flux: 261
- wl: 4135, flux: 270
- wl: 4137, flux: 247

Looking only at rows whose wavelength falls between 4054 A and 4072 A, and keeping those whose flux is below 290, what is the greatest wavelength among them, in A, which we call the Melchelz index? 4071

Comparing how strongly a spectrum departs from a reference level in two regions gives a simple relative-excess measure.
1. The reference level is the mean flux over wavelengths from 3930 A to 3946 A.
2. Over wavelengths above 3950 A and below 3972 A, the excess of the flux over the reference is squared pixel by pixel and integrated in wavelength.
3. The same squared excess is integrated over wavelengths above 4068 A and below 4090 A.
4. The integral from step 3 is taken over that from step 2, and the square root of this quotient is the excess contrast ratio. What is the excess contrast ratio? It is 1.1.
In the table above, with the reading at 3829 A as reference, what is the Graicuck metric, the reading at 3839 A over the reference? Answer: 1.01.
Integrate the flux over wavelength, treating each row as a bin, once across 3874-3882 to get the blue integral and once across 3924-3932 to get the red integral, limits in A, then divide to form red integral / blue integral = 0.94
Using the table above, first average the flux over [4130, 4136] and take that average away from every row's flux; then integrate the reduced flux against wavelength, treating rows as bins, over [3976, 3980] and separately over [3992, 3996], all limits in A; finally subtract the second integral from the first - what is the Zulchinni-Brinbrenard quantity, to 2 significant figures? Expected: 12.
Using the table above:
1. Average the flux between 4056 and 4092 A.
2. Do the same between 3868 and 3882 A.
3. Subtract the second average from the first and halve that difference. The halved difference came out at -24.9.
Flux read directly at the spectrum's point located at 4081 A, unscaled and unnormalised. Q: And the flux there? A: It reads 250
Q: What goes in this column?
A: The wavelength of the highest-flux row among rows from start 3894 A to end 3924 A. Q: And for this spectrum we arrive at 3923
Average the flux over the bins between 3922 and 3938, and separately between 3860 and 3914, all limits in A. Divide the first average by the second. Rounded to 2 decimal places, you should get 0.92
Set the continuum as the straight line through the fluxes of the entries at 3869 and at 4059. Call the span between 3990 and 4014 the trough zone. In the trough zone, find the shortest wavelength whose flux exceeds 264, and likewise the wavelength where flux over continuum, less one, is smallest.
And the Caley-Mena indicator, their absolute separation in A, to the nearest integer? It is 6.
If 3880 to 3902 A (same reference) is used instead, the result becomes 14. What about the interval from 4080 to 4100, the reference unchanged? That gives 10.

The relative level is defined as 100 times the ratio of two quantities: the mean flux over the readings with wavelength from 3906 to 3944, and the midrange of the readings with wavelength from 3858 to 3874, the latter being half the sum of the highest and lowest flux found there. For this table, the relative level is 95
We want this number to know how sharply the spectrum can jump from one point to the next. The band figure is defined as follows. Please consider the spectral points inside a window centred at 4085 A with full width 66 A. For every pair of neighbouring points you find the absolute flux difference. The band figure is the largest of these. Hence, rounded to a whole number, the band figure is 18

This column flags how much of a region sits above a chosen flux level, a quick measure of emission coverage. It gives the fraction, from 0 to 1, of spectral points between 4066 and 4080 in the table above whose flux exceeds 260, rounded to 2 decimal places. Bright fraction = 0.14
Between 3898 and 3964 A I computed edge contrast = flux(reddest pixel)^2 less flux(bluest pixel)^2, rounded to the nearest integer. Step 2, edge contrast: -18360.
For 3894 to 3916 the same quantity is 8064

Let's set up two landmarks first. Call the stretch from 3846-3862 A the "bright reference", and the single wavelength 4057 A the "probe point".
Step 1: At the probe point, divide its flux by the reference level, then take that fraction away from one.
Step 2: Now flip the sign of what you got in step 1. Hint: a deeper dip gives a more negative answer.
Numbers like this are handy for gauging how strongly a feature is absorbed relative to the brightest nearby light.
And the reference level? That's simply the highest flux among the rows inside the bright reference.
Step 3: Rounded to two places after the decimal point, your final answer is -0.20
